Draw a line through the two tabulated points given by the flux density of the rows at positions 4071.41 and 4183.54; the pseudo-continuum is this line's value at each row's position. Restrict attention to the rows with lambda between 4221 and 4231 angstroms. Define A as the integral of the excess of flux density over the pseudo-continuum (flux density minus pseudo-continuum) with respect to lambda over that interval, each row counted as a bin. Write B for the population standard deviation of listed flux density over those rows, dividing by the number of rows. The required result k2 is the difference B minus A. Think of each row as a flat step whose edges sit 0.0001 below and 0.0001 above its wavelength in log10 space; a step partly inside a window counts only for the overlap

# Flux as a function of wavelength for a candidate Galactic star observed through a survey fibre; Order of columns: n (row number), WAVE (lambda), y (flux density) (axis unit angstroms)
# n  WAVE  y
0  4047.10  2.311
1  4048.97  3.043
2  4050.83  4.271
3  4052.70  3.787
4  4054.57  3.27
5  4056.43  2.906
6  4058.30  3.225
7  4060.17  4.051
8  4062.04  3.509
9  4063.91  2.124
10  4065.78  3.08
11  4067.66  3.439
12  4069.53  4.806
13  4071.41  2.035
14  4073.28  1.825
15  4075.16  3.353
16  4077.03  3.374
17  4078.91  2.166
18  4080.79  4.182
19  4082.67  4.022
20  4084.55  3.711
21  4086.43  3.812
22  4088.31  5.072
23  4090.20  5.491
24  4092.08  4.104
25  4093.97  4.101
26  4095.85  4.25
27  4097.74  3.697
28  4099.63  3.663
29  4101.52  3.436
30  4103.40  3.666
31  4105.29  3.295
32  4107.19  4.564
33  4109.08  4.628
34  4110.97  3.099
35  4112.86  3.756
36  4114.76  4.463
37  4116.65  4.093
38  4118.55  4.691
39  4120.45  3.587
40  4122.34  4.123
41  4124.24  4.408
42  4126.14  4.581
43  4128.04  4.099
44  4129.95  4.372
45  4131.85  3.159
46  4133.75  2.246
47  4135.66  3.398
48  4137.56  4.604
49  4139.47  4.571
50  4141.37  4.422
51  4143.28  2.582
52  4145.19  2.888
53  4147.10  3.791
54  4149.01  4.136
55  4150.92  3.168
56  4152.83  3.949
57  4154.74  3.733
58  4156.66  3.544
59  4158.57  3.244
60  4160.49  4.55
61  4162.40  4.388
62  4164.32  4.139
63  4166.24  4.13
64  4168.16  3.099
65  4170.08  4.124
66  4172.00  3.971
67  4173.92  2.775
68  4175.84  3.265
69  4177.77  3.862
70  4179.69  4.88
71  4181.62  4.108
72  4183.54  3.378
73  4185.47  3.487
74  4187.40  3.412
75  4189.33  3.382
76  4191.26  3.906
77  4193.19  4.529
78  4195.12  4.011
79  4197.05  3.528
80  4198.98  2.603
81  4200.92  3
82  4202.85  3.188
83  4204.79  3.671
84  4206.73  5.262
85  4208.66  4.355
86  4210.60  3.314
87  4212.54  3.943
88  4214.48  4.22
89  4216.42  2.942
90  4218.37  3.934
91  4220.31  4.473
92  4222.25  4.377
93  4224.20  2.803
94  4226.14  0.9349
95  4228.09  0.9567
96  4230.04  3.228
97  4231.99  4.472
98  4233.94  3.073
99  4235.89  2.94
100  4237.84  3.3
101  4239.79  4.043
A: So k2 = 15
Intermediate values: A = -14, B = 1.34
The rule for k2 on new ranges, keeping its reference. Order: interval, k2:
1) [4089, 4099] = -20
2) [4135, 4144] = -9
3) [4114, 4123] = -14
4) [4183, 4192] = -1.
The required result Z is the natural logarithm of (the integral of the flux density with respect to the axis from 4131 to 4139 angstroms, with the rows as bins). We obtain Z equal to 3.31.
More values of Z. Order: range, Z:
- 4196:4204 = 3.21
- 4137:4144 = 3.35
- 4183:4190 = 3.17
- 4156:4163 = 3.31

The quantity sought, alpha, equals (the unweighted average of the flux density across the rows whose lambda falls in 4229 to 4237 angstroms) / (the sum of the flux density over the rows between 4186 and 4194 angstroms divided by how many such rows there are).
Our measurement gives 0.9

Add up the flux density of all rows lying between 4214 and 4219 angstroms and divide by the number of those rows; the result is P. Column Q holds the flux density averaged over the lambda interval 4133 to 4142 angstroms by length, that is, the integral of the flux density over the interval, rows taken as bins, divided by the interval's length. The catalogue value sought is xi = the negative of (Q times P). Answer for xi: -14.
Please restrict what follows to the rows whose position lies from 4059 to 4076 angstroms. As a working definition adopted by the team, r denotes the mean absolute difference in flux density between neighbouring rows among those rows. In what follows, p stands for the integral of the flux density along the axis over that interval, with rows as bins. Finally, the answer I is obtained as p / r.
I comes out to 47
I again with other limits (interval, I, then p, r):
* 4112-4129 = 134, 71.4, 0.53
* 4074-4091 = 96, 65.8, 0.69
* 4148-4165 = 126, 65.8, 0.52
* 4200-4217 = 81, 64.4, 0.80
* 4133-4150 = 83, 61.9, 0.74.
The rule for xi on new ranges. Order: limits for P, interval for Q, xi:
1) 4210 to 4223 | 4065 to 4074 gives -12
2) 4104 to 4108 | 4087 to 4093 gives -19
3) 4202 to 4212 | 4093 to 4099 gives -16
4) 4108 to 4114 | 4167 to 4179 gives -14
